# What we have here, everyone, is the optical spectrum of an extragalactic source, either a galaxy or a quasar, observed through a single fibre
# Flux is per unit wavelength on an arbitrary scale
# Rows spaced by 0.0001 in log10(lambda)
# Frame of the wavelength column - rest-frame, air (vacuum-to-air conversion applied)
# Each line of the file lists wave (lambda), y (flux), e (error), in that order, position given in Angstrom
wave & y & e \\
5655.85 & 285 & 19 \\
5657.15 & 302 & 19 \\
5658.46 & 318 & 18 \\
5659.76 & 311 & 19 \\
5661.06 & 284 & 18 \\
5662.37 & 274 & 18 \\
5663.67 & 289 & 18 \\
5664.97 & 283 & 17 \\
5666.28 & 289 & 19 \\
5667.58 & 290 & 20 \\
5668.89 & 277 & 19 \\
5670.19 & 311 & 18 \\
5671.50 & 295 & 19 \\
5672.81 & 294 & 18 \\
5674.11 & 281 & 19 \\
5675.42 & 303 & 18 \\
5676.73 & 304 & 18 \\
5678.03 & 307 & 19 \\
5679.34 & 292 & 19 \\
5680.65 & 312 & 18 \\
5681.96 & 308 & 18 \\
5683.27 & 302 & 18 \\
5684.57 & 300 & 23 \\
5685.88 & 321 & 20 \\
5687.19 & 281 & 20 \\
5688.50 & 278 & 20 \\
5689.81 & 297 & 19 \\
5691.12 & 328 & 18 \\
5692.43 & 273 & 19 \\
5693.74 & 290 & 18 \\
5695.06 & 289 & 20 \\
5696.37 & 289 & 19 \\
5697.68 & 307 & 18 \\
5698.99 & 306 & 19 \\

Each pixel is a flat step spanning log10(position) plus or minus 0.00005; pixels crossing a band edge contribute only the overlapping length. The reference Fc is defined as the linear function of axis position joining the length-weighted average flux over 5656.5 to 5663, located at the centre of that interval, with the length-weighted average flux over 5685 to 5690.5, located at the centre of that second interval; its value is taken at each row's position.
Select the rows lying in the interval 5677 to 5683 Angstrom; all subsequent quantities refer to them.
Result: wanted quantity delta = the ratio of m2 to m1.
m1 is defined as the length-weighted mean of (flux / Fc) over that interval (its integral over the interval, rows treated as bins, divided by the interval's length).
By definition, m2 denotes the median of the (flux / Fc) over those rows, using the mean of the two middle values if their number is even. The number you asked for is 1.01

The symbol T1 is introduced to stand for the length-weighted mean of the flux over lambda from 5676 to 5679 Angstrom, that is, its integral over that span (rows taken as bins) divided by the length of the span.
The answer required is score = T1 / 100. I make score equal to 3.04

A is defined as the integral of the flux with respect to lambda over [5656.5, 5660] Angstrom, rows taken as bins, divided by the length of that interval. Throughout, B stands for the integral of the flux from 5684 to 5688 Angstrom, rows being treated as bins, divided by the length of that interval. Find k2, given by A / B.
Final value 1.03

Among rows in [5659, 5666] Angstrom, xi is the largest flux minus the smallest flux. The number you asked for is 37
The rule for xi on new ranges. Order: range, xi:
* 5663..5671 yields 34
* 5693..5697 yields 1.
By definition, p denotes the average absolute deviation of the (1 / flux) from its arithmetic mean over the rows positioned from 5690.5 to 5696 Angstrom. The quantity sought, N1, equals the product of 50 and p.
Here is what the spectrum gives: 0.009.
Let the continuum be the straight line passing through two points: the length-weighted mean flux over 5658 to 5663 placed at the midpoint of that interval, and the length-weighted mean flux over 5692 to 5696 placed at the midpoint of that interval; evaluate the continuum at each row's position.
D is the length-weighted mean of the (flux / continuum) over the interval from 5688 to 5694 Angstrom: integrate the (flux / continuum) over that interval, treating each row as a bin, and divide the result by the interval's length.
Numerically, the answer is 1.03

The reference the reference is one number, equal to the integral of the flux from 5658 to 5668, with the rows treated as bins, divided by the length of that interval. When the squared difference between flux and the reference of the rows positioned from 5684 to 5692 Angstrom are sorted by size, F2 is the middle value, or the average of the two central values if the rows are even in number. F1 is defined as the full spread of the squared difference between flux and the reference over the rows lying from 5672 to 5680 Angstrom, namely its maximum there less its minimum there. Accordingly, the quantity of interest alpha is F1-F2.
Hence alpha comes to 65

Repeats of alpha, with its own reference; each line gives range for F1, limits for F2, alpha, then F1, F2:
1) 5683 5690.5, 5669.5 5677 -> 694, 815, 121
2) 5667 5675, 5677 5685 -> 194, 356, 162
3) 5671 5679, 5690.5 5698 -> 104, 220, 117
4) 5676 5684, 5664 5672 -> 353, 399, 45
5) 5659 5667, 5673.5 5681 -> 218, 351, 132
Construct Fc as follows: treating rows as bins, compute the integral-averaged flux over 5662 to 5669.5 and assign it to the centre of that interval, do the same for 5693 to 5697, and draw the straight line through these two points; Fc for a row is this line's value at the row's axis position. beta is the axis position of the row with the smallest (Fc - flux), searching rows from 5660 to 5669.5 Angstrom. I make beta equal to 5667.58 Angstrom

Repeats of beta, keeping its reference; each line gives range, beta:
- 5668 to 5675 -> 5670.19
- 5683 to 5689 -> 5685.88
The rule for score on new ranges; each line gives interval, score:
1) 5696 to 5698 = 2.98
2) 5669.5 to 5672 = 3.03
